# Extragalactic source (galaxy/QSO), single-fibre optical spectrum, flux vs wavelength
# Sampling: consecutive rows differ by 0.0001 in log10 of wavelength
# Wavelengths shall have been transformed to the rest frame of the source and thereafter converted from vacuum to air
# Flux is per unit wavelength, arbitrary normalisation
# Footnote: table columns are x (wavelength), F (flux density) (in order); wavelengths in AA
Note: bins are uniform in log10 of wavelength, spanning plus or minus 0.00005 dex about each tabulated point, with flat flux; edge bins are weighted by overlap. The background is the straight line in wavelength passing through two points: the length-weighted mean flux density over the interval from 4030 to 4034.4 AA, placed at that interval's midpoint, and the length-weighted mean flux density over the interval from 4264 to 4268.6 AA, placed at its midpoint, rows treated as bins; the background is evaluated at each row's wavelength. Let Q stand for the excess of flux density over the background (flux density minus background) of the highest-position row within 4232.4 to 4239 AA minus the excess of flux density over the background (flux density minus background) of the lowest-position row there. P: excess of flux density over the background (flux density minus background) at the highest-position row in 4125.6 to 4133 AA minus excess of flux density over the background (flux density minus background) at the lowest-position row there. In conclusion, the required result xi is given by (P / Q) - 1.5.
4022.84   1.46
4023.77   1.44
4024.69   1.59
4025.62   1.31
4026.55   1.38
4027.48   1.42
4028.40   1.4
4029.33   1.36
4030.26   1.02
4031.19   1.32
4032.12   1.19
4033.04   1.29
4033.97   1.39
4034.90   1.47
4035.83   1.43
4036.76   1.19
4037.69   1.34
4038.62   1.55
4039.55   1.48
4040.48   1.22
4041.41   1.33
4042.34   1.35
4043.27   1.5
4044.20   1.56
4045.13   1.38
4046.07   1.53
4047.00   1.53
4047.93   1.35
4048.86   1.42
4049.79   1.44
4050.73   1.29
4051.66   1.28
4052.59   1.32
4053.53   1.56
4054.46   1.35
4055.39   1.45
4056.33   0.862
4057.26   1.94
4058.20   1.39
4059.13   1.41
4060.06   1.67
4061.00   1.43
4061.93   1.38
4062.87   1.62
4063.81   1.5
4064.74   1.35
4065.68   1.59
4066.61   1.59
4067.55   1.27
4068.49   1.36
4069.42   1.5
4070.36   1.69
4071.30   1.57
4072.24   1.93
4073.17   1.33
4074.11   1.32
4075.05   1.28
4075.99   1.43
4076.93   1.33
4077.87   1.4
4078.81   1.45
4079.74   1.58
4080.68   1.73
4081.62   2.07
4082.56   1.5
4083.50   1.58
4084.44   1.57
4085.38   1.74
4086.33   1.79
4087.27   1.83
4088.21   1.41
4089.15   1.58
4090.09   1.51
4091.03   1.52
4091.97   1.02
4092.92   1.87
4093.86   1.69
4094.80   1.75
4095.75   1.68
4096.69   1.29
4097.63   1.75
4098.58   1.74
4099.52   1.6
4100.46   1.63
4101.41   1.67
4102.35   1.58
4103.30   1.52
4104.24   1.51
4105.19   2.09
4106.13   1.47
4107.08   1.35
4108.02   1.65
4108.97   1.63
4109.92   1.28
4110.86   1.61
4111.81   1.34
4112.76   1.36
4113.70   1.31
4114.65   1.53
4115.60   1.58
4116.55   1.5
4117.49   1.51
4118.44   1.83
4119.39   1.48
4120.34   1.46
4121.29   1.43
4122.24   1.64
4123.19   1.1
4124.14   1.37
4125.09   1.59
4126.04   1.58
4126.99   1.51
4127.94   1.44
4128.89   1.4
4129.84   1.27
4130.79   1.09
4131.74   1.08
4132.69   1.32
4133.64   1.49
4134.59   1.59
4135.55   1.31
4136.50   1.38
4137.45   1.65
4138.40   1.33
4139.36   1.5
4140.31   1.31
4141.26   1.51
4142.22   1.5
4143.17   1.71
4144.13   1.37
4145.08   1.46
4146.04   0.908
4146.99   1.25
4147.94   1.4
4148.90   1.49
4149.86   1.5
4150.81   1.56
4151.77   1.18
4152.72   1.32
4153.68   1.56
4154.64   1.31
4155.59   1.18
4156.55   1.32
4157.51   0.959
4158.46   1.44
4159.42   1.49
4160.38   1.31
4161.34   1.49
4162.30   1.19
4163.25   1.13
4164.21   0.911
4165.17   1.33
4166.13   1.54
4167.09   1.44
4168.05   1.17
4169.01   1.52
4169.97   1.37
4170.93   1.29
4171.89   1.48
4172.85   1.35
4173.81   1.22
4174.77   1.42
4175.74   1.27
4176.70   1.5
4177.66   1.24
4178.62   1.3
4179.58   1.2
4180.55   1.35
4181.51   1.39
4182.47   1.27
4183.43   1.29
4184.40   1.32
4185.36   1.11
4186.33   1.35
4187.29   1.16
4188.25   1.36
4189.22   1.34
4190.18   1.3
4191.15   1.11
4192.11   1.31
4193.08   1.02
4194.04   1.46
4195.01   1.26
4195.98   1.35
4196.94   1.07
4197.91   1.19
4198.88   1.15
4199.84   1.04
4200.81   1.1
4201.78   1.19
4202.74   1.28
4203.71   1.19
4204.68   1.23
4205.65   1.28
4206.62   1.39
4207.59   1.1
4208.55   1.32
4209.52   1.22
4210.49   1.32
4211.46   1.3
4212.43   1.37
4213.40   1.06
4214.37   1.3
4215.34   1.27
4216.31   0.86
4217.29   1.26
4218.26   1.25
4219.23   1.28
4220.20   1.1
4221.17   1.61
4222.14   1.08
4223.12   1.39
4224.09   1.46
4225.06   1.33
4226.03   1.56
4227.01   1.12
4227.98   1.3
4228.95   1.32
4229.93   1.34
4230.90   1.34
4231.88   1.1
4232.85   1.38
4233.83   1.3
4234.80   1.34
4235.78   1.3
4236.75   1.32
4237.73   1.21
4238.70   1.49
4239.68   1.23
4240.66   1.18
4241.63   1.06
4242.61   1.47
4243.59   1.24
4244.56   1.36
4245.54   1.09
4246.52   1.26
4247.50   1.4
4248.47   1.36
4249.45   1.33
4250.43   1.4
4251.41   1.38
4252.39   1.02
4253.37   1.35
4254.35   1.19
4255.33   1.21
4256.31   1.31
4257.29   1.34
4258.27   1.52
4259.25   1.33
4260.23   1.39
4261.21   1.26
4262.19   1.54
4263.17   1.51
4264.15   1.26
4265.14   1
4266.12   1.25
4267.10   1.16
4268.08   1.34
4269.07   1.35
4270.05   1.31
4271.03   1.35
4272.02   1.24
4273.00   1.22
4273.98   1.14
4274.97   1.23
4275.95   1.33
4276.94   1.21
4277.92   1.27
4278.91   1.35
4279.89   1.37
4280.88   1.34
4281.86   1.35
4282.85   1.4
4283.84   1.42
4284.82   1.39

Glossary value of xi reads -3.8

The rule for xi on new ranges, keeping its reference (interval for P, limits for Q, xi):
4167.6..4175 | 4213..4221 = 4.5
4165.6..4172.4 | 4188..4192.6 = -0.3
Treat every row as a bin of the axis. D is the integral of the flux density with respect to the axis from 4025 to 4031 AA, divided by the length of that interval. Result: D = 1.3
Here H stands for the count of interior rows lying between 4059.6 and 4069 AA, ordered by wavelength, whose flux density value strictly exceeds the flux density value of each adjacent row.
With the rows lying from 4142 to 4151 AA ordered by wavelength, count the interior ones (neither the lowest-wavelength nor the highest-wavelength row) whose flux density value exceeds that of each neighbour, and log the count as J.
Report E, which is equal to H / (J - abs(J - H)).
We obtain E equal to 1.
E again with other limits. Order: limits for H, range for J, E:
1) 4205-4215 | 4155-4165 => 2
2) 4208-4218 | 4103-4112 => 1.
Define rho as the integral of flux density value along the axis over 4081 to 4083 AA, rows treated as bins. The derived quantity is 3.57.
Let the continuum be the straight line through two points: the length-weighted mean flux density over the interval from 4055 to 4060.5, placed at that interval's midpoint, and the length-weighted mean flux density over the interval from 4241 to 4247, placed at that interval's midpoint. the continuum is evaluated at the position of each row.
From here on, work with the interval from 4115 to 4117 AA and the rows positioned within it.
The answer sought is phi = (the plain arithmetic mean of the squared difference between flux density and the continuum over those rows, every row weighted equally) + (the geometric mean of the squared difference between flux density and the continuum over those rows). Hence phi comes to 0.046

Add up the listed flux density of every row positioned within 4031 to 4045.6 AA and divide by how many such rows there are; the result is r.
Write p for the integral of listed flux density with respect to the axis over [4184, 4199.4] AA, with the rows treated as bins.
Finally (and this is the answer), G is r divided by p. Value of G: 0.072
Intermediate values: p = 19.1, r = 1.37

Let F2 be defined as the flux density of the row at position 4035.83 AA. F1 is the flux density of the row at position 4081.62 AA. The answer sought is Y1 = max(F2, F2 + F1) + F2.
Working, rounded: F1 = 2.07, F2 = 1.43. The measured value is 4.93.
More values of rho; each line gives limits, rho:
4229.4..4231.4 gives 2.67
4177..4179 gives 2.58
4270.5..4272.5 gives 2.59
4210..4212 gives 2.62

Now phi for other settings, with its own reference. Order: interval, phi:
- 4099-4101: 0.087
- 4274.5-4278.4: 0.005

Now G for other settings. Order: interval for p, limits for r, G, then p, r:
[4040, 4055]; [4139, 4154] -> 0.067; 21.0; 1.41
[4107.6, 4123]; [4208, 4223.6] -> 0.054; 23.1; 1.25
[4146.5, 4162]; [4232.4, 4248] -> 0.061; 21.0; 1.29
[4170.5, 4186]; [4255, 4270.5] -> 0.065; 20.3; 1.32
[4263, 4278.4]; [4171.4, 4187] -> 0.068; 19.3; 1.32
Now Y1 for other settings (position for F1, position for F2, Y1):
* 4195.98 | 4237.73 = 3.77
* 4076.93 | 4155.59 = 3.69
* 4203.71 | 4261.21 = 3.71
